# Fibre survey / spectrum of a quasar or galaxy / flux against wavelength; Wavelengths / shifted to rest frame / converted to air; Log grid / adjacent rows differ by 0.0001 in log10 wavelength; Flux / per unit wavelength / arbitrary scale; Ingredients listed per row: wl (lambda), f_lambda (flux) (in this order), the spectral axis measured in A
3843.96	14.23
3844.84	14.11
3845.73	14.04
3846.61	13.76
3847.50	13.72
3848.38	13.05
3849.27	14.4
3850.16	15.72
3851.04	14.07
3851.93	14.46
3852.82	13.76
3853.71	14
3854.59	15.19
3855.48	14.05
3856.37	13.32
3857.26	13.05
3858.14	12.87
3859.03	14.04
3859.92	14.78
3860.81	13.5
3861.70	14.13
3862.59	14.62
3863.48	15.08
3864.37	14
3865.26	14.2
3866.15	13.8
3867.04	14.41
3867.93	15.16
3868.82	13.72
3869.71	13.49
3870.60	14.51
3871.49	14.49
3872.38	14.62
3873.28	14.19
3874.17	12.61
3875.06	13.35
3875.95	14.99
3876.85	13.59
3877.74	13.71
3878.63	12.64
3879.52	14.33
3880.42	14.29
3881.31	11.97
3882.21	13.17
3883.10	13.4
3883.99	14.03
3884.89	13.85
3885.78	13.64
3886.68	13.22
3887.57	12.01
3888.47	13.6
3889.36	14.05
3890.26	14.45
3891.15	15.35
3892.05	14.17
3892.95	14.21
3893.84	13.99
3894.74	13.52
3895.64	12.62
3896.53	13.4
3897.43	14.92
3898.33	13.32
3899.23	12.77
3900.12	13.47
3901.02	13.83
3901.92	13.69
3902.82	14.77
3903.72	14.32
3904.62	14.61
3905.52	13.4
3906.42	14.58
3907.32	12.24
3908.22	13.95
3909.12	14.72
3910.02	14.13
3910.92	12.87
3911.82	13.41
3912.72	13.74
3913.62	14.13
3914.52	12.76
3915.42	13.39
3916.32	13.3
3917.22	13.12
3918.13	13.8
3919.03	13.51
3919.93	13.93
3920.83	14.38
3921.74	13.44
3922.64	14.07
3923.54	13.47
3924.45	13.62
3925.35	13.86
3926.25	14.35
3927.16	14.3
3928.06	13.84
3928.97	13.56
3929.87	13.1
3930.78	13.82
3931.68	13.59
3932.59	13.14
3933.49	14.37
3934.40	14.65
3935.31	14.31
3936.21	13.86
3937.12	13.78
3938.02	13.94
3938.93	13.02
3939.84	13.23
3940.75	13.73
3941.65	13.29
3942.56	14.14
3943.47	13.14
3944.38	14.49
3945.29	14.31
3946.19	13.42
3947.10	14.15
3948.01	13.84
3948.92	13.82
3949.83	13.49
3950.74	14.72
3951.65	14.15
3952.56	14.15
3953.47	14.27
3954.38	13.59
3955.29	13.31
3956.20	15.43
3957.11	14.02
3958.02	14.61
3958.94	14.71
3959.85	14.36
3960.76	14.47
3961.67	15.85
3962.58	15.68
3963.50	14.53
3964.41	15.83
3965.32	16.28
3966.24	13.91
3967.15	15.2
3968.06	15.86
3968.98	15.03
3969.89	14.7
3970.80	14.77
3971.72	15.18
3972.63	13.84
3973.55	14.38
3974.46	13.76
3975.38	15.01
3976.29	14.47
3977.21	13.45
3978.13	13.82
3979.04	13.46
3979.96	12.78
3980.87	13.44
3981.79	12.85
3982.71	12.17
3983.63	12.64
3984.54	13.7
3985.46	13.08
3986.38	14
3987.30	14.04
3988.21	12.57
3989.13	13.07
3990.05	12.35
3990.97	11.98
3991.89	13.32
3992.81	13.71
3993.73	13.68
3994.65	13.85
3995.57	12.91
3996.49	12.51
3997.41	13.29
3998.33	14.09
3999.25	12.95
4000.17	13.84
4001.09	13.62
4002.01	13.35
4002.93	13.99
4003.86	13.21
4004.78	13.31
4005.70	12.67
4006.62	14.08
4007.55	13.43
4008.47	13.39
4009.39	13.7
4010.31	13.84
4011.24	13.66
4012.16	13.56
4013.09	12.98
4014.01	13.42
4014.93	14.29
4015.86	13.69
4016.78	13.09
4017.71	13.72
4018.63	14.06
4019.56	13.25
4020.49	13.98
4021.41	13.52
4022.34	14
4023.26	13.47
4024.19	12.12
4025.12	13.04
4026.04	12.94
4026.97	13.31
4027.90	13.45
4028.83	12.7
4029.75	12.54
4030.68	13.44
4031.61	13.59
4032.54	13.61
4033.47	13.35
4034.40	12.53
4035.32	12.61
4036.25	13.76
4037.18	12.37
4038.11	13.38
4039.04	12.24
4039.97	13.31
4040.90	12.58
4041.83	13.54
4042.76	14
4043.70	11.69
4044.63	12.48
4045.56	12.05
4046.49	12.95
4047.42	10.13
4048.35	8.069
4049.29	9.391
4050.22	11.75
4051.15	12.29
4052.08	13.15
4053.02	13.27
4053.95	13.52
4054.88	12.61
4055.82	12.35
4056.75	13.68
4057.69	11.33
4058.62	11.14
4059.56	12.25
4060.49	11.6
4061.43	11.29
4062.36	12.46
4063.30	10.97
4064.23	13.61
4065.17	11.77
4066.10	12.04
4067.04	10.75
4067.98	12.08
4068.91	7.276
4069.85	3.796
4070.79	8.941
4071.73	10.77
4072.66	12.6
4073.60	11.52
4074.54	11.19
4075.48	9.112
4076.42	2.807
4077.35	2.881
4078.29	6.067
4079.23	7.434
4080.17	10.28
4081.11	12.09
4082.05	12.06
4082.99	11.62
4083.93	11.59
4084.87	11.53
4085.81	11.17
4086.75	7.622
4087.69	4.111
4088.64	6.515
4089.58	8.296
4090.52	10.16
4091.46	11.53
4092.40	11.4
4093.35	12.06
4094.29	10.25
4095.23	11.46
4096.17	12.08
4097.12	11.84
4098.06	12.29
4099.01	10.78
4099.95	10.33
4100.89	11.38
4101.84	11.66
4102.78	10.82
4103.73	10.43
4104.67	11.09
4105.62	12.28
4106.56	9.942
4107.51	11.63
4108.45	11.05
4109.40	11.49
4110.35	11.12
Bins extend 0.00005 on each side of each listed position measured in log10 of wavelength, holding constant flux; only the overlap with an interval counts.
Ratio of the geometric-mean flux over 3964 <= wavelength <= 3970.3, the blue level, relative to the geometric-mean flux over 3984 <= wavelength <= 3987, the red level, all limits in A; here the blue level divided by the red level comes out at 1.12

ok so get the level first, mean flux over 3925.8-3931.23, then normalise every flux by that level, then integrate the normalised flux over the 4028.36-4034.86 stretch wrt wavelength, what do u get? 6.2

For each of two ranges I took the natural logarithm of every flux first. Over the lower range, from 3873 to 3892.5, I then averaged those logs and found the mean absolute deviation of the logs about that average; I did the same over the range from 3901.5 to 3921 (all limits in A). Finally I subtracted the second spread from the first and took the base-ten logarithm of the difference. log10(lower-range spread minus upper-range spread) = -2.09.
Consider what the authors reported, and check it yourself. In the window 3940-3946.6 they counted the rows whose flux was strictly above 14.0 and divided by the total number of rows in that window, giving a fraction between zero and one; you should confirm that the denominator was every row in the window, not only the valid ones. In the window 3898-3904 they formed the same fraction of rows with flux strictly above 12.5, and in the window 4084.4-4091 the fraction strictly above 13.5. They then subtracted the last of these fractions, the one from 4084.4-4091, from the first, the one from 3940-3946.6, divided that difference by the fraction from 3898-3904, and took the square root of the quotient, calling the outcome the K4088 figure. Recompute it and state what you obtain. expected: 0.7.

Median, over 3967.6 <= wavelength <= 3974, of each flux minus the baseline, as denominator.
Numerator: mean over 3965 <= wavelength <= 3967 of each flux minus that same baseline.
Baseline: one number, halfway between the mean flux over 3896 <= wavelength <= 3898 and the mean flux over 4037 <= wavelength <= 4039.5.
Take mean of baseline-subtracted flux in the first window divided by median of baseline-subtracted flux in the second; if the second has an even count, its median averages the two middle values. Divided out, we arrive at 1.2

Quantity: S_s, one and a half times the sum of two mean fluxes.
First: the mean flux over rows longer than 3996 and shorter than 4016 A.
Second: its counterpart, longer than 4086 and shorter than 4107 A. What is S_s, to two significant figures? 36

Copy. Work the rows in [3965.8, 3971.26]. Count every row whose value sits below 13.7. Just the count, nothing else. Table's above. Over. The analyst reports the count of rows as 0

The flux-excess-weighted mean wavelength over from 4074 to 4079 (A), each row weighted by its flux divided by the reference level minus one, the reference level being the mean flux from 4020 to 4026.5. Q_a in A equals 4076.9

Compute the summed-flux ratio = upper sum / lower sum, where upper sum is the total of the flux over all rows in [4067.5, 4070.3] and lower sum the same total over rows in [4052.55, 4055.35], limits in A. 0.59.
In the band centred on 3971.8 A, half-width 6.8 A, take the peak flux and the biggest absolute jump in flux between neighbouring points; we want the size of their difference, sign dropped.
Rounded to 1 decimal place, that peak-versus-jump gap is 13.9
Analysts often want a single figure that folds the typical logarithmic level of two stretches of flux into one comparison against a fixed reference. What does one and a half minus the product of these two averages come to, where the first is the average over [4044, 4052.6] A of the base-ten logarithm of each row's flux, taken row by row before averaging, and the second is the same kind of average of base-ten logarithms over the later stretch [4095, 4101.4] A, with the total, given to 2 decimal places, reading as 0.39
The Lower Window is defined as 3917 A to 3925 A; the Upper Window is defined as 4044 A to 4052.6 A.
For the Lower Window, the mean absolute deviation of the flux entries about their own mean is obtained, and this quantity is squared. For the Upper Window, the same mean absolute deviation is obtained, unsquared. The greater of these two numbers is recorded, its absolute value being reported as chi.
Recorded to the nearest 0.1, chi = 1.4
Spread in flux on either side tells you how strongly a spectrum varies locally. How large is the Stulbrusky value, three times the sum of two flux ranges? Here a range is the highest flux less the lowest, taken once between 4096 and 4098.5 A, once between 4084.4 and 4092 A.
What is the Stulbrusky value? 24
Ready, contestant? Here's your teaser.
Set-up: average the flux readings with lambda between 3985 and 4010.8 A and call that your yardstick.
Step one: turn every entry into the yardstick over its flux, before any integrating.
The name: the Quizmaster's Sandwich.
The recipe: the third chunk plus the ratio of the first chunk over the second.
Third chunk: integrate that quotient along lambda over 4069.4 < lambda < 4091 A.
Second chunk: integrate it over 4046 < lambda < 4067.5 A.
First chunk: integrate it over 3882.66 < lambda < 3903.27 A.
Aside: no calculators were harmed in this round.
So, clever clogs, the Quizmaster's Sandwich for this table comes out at 41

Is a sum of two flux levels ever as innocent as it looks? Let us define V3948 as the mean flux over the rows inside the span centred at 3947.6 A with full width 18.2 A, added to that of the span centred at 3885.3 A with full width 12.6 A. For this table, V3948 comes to 27.6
